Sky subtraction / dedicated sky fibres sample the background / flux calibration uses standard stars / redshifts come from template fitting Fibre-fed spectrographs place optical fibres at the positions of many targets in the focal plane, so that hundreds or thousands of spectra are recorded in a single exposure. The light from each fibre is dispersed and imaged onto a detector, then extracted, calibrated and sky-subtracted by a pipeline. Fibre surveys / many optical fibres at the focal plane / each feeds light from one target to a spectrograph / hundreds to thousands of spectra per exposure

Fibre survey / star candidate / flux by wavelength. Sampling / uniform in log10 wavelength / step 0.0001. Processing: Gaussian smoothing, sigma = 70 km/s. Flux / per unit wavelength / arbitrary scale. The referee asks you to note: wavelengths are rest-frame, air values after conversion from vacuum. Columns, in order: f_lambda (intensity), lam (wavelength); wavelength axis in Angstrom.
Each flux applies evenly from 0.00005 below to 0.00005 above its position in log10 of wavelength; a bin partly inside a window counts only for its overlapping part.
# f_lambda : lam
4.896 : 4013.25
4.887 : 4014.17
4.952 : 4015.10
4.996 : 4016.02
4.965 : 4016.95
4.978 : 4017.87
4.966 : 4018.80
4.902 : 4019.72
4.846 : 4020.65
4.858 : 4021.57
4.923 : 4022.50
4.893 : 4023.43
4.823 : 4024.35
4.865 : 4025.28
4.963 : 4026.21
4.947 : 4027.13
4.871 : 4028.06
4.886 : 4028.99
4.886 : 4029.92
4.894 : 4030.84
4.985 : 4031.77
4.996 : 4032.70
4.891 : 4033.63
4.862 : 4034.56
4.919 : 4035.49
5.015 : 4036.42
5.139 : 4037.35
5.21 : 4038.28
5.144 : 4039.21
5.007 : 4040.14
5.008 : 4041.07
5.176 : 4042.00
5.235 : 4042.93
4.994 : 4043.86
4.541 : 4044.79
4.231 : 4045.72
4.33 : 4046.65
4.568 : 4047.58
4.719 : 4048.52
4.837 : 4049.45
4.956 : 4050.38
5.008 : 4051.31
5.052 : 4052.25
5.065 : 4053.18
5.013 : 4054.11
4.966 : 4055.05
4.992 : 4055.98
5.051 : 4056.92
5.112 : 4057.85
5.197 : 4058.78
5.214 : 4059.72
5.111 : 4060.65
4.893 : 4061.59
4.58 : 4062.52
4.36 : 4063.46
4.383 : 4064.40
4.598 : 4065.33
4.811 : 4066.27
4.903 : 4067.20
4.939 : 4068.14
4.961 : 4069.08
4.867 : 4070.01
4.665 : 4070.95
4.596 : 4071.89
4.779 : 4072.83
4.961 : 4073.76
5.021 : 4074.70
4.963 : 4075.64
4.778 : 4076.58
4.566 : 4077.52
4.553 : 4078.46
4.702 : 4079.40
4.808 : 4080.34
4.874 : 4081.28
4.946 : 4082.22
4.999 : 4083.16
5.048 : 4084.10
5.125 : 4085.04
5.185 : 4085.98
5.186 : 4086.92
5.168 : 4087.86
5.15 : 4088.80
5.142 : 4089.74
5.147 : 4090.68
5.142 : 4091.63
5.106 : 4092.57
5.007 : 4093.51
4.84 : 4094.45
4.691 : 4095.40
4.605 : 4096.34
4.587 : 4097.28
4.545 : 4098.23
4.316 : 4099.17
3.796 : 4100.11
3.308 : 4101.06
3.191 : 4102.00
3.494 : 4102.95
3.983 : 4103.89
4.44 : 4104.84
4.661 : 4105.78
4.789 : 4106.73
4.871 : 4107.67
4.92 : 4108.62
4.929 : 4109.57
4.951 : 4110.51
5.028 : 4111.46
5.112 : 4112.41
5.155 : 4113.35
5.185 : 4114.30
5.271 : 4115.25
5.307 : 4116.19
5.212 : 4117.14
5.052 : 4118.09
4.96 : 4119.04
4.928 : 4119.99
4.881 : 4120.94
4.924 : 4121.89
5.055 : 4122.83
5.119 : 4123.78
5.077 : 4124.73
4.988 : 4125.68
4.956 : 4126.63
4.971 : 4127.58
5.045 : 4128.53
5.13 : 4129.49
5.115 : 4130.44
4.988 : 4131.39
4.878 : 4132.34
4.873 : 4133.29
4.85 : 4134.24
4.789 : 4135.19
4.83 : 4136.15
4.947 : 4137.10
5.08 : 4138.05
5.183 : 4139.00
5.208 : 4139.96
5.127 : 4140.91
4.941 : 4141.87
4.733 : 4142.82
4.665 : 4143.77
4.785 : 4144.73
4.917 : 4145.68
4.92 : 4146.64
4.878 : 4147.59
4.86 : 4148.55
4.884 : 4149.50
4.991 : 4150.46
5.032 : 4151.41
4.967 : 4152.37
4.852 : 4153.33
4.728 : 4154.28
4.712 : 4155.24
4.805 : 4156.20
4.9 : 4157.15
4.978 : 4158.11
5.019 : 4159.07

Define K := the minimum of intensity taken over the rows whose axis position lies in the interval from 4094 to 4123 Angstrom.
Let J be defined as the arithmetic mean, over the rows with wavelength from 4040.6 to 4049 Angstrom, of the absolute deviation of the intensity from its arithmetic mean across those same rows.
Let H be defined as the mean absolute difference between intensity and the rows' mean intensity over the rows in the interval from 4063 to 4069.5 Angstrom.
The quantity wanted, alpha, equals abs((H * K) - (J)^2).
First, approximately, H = 0.22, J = 0.31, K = 3.191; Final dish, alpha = 0.62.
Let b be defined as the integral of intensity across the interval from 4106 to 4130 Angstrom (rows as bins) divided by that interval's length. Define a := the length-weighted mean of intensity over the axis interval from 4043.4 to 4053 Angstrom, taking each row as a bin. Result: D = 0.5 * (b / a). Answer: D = 0.531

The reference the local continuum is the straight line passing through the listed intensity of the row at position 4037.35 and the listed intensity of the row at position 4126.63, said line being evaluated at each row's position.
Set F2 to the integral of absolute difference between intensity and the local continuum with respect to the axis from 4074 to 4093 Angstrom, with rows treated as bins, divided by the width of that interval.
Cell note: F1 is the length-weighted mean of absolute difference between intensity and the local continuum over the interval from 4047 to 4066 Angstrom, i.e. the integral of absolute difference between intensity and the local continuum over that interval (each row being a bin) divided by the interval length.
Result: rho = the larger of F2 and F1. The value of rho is 0.246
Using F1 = 0.25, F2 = 0.17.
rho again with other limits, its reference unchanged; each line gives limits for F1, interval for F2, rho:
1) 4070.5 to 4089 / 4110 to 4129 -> 0.212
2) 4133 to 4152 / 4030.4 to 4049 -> 0.265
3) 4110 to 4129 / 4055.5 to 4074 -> 0.262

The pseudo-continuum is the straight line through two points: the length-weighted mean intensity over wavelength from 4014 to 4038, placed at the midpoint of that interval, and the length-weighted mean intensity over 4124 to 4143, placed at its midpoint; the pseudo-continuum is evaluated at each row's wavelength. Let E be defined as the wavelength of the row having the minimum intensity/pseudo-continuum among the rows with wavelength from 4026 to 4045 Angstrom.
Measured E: 4044.79 Angstrom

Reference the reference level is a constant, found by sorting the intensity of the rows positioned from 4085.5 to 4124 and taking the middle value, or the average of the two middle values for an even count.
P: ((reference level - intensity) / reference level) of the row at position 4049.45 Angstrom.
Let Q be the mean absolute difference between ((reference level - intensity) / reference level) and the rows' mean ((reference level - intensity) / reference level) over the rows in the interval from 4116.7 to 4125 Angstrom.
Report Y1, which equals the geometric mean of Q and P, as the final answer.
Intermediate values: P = 0.02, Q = 0.018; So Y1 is 0.02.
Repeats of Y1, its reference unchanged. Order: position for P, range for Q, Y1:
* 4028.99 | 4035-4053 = 0.02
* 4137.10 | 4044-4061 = 0.01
